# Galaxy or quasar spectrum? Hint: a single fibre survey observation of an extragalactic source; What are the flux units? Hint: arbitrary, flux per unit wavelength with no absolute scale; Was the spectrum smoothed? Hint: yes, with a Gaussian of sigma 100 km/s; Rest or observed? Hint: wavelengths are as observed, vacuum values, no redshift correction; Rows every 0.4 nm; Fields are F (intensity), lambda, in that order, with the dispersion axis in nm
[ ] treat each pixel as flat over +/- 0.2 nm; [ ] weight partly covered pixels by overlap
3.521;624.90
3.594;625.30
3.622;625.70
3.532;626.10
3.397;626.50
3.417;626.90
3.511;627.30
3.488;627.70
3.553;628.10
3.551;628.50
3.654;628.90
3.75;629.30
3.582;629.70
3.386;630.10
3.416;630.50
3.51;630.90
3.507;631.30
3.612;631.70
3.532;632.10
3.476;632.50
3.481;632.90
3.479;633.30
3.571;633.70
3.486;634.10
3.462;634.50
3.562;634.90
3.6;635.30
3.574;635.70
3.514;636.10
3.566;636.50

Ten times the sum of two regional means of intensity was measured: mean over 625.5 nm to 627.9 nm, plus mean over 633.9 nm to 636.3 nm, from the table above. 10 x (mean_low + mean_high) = 70.3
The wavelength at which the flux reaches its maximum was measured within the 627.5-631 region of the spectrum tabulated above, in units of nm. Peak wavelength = 629.30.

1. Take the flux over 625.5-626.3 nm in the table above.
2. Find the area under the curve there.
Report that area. 2.9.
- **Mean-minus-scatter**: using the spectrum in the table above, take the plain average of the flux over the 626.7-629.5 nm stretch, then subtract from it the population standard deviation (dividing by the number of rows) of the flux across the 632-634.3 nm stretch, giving 3.53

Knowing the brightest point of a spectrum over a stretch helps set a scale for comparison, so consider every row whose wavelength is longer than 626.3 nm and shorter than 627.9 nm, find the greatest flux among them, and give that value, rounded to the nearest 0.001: 3.511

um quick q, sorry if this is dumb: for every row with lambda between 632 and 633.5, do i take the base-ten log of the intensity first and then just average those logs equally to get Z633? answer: 0.543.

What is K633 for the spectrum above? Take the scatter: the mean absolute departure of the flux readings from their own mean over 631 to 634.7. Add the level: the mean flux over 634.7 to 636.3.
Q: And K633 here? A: 3.60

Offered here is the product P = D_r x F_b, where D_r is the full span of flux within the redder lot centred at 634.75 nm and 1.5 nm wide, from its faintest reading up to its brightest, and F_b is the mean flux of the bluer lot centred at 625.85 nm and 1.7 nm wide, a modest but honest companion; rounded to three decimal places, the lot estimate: 0.488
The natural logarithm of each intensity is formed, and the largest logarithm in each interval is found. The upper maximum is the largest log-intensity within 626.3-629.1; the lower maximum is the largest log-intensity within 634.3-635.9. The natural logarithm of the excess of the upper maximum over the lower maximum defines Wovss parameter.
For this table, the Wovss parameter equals -4.2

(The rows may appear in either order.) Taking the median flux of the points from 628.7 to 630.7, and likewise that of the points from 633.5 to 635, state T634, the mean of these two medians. 3.55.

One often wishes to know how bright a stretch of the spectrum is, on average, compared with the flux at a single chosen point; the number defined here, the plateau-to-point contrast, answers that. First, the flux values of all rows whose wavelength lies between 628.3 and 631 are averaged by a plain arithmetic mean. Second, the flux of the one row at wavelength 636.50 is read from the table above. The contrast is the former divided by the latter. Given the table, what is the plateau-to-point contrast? 1.00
